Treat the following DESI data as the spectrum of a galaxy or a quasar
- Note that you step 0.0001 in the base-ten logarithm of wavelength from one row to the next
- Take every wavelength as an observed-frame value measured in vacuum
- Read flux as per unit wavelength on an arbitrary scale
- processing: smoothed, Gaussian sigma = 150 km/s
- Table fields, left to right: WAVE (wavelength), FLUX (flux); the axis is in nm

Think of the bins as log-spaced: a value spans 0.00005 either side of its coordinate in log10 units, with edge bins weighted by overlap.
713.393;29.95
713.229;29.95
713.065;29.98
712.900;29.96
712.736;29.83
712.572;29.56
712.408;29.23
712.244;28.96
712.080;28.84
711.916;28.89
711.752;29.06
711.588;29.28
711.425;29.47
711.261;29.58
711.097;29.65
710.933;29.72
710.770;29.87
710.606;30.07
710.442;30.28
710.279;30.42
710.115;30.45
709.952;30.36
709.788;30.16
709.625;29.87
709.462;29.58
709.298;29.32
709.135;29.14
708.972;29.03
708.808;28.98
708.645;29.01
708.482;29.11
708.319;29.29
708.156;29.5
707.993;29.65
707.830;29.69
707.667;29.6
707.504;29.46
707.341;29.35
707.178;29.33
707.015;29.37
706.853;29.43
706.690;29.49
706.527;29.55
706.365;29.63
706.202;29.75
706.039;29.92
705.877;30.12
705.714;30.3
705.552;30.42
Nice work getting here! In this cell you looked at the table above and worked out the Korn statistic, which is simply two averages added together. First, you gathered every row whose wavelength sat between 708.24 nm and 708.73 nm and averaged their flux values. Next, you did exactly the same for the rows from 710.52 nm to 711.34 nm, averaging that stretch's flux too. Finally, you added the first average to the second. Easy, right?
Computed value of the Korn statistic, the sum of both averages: 58.9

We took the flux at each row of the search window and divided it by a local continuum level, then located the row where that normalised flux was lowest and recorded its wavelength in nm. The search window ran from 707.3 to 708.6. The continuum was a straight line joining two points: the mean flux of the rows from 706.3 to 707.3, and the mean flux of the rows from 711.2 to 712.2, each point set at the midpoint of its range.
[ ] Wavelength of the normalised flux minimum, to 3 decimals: 708.482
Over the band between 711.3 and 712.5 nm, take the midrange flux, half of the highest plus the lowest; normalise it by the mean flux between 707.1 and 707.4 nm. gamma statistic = 0.99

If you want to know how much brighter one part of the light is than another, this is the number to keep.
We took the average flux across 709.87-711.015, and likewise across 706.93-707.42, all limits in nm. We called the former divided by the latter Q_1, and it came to 1.03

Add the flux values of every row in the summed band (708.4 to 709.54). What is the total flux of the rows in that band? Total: 204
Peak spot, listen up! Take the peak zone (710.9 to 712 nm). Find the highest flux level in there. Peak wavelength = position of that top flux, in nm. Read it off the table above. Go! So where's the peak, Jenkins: 710.933 nm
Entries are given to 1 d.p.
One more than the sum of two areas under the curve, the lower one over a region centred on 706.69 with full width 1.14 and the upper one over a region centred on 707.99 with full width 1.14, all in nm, 68.2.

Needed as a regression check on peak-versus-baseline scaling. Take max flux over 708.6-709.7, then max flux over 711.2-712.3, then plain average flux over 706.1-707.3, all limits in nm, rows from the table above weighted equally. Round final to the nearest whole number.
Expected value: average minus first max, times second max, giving -11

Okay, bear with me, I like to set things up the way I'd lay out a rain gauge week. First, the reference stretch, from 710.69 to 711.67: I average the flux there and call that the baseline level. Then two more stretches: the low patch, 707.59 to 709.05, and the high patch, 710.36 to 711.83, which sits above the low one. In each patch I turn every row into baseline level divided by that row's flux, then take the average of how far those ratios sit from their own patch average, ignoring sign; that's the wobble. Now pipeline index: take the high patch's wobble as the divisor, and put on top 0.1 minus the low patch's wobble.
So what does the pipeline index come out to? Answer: 10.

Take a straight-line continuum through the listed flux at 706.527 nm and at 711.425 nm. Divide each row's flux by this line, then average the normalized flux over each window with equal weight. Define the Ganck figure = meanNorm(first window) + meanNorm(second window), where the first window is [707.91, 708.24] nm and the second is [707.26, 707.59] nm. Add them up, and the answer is 2.00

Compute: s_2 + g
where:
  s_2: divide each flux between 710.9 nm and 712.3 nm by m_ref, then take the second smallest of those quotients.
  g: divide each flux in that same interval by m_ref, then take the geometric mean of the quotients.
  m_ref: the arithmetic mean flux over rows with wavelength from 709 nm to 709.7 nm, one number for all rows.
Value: 1.97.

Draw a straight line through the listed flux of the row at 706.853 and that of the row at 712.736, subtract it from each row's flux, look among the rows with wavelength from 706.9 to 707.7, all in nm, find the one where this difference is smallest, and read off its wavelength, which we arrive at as 707.178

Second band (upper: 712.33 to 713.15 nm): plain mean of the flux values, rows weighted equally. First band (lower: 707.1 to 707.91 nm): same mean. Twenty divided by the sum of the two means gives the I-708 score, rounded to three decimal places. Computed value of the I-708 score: 0.338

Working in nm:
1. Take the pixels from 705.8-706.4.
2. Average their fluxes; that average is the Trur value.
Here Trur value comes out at 29.9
